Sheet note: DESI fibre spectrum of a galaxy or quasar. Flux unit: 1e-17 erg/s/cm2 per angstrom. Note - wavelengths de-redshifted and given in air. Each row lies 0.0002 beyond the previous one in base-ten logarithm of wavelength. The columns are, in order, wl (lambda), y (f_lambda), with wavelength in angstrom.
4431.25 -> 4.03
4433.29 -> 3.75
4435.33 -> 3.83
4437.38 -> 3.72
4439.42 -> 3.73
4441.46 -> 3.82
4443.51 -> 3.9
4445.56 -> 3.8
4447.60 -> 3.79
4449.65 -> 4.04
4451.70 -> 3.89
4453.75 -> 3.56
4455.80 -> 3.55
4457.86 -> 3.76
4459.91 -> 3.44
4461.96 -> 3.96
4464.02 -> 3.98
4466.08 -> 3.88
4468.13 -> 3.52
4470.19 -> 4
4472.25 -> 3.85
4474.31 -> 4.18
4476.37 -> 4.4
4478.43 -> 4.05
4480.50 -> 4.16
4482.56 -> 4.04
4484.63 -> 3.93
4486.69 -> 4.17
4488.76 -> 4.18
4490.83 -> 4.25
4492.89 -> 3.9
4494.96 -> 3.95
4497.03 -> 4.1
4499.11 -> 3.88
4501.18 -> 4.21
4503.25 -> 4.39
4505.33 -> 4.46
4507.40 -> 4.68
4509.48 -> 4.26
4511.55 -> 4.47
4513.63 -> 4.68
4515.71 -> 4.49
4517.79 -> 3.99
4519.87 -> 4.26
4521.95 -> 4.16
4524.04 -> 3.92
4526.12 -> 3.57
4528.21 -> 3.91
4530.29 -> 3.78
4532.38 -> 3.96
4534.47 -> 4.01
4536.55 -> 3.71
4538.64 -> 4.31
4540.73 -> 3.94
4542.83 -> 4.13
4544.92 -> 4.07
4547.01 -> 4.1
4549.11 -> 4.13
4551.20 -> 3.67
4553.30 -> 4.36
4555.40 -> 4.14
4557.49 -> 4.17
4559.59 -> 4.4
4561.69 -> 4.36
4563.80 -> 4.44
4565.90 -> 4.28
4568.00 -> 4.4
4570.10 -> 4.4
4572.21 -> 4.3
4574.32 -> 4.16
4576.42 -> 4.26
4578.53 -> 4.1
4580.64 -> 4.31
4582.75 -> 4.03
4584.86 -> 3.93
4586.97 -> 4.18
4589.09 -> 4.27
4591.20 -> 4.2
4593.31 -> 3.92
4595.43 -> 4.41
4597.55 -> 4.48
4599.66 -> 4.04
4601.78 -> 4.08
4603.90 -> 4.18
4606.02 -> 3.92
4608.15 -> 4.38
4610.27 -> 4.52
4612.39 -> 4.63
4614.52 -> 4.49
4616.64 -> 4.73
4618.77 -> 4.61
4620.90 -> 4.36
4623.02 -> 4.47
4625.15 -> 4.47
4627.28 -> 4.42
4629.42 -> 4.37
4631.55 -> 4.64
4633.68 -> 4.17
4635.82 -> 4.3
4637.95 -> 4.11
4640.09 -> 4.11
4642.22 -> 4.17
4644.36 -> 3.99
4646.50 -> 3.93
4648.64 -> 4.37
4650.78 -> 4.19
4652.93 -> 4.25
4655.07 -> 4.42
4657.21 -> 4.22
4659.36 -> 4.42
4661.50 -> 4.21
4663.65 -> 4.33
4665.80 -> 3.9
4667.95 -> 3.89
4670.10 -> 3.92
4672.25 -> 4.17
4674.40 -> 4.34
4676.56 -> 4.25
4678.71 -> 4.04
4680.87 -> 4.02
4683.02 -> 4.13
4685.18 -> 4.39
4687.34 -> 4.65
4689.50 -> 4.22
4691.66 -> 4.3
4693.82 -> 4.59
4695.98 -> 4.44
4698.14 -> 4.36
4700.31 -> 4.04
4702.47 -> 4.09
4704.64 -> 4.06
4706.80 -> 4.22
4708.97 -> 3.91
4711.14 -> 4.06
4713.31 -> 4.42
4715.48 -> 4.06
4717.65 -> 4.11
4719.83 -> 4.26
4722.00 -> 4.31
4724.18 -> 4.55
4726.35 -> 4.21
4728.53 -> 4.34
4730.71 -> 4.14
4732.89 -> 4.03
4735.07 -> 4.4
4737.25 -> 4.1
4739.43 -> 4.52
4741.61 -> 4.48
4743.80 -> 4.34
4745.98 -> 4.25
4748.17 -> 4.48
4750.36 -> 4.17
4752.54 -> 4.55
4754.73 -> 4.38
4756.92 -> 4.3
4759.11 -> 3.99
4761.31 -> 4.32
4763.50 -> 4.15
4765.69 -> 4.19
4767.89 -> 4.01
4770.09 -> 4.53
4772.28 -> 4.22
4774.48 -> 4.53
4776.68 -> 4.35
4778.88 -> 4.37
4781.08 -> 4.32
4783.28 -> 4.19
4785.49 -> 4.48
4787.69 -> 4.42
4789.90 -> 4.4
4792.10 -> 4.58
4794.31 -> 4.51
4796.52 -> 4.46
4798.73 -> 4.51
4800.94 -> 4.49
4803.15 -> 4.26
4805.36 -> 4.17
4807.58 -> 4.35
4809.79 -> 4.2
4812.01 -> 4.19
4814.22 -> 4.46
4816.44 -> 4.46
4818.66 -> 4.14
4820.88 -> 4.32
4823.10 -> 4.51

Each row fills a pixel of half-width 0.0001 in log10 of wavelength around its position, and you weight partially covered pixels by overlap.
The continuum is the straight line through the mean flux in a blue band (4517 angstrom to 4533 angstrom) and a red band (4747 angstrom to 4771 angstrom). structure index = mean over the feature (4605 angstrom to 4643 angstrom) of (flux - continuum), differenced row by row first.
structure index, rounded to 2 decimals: 0.30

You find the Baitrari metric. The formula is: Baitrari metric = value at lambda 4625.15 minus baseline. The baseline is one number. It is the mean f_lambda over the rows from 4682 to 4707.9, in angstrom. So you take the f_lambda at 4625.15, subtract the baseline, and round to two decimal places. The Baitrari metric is 0.18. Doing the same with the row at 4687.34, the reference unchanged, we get 0.36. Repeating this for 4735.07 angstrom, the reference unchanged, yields 0.11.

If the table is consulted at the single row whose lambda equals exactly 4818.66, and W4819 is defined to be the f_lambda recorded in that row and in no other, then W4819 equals 4.14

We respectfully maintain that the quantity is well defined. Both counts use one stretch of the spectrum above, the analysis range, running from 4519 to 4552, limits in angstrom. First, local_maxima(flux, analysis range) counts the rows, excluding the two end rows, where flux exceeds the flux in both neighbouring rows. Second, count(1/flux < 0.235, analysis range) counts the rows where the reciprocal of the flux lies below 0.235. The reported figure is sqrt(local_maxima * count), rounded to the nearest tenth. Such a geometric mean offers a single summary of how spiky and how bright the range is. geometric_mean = 3.2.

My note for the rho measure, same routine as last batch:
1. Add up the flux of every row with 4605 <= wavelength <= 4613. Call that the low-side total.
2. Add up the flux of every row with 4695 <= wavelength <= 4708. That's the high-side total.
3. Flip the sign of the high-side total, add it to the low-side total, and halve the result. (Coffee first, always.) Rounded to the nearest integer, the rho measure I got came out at -4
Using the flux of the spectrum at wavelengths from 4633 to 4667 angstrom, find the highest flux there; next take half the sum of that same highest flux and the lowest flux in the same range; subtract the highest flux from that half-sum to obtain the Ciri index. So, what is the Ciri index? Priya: -0.26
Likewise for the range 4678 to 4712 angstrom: -0.37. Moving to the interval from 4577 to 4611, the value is -0.30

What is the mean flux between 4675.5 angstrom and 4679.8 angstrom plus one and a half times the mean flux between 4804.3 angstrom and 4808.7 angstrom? 10.5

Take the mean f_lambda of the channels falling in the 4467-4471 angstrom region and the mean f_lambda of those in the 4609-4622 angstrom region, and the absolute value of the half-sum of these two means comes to 4.16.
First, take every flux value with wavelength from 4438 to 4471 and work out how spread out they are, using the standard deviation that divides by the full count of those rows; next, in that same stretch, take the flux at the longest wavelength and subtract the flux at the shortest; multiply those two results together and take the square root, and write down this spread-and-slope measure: 0.22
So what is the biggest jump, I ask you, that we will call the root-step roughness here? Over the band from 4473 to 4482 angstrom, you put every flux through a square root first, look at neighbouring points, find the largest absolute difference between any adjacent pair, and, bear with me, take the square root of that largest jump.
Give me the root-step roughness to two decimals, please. 0.29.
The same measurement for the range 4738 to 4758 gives 0.30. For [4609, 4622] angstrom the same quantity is 0.24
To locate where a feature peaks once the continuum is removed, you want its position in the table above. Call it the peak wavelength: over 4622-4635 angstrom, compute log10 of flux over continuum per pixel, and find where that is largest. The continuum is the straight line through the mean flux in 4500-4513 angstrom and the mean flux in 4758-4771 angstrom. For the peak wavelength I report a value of 4631.55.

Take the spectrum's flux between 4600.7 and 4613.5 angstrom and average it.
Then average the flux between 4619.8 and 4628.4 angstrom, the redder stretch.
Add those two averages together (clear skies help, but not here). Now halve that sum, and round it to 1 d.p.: 4.4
